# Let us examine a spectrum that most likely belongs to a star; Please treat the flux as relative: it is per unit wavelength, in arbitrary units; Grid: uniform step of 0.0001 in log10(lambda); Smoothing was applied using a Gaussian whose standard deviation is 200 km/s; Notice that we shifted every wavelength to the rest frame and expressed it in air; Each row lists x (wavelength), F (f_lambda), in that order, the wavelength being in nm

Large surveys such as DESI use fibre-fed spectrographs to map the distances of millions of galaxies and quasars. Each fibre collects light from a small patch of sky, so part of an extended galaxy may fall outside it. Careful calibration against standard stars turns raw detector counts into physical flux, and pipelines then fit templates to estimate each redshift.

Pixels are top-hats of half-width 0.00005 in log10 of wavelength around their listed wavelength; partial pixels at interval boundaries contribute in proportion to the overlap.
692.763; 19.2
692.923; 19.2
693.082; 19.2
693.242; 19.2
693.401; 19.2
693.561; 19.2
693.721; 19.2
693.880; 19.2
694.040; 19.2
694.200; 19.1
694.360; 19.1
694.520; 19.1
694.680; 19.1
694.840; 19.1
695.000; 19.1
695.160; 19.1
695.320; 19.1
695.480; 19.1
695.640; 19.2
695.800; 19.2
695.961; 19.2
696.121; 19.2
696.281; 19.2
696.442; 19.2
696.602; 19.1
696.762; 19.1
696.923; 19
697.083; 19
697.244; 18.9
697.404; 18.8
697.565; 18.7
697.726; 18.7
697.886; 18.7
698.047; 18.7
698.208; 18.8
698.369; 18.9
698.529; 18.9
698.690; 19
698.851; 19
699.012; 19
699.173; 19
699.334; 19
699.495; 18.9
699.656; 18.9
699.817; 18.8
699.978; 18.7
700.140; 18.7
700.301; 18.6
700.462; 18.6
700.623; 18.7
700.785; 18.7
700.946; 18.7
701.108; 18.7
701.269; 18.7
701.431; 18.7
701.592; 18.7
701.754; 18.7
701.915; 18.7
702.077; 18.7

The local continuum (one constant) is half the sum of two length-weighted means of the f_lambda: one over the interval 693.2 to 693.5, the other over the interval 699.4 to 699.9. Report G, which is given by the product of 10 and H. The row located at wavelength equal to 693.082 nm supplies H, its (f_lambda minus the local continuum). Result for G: 1.5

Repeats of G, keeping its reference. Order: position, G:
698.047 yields -3.5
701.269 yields -3.5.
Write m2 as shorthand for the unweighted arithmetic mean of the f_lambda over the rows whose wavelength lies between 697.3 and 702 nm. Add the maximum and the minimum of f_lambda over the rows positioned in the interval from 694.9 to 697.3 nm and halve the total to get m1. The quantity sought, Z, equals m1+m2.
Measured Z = 37.83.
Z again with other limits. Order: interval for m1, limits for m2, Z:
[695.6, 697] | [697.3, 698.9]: 37.92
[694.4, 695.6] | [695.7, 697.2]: 38.23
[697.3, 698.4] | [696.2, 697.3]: 37.87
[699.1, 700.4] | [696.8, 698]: 37.63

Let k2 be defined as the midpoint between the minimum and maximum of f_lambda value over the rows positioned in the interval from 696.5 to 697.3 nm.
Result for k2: 19.0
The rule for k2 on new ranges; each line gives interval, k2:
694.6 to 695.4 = 19.1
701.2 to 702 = 18.7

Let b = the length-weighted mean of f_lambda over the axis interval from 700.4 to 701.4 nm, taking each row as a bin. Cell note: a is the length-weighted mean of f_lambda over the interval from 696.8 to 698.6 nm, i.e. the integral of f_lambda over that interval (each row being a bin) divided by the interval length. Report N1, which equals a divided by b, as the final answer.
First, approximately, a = 18.8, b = 18.7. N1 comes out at 1.01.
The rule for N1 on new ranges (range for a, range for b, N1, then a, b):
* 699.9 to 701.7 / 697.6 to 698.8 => 0.99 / 18.7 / 18.8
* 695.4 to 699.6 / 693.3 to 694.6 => 0.99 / 19.0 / 19.2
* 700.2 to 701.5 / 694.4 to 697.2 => 0.98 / 18.7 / 19.1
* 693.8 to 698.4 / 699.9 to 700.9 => 1.02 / 19.0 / 18.7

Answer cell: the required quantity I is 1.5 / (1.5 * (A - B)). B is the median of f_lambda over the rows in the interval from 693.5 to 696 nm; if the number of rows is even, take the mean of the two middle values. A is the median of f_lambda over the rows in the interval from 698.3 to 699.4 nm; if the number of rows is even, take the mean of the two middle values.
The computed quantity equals -10.0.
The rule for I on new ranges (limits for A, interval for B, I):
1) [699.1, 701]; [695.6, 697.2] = -2.0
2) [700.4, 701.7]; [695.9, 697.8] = -2.9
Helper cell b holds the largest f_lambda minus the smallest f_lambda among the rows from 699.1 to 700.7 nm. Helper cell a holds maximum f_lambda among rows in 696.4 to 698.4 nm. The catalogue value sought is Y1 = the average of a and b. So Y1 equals 9.800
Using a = 19.2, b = 0.400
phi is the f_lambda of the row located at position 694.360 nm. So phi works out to 19.1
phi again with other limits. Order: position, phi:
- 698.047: 18.7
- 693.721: 19.2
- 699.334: 19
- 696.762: 19.1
